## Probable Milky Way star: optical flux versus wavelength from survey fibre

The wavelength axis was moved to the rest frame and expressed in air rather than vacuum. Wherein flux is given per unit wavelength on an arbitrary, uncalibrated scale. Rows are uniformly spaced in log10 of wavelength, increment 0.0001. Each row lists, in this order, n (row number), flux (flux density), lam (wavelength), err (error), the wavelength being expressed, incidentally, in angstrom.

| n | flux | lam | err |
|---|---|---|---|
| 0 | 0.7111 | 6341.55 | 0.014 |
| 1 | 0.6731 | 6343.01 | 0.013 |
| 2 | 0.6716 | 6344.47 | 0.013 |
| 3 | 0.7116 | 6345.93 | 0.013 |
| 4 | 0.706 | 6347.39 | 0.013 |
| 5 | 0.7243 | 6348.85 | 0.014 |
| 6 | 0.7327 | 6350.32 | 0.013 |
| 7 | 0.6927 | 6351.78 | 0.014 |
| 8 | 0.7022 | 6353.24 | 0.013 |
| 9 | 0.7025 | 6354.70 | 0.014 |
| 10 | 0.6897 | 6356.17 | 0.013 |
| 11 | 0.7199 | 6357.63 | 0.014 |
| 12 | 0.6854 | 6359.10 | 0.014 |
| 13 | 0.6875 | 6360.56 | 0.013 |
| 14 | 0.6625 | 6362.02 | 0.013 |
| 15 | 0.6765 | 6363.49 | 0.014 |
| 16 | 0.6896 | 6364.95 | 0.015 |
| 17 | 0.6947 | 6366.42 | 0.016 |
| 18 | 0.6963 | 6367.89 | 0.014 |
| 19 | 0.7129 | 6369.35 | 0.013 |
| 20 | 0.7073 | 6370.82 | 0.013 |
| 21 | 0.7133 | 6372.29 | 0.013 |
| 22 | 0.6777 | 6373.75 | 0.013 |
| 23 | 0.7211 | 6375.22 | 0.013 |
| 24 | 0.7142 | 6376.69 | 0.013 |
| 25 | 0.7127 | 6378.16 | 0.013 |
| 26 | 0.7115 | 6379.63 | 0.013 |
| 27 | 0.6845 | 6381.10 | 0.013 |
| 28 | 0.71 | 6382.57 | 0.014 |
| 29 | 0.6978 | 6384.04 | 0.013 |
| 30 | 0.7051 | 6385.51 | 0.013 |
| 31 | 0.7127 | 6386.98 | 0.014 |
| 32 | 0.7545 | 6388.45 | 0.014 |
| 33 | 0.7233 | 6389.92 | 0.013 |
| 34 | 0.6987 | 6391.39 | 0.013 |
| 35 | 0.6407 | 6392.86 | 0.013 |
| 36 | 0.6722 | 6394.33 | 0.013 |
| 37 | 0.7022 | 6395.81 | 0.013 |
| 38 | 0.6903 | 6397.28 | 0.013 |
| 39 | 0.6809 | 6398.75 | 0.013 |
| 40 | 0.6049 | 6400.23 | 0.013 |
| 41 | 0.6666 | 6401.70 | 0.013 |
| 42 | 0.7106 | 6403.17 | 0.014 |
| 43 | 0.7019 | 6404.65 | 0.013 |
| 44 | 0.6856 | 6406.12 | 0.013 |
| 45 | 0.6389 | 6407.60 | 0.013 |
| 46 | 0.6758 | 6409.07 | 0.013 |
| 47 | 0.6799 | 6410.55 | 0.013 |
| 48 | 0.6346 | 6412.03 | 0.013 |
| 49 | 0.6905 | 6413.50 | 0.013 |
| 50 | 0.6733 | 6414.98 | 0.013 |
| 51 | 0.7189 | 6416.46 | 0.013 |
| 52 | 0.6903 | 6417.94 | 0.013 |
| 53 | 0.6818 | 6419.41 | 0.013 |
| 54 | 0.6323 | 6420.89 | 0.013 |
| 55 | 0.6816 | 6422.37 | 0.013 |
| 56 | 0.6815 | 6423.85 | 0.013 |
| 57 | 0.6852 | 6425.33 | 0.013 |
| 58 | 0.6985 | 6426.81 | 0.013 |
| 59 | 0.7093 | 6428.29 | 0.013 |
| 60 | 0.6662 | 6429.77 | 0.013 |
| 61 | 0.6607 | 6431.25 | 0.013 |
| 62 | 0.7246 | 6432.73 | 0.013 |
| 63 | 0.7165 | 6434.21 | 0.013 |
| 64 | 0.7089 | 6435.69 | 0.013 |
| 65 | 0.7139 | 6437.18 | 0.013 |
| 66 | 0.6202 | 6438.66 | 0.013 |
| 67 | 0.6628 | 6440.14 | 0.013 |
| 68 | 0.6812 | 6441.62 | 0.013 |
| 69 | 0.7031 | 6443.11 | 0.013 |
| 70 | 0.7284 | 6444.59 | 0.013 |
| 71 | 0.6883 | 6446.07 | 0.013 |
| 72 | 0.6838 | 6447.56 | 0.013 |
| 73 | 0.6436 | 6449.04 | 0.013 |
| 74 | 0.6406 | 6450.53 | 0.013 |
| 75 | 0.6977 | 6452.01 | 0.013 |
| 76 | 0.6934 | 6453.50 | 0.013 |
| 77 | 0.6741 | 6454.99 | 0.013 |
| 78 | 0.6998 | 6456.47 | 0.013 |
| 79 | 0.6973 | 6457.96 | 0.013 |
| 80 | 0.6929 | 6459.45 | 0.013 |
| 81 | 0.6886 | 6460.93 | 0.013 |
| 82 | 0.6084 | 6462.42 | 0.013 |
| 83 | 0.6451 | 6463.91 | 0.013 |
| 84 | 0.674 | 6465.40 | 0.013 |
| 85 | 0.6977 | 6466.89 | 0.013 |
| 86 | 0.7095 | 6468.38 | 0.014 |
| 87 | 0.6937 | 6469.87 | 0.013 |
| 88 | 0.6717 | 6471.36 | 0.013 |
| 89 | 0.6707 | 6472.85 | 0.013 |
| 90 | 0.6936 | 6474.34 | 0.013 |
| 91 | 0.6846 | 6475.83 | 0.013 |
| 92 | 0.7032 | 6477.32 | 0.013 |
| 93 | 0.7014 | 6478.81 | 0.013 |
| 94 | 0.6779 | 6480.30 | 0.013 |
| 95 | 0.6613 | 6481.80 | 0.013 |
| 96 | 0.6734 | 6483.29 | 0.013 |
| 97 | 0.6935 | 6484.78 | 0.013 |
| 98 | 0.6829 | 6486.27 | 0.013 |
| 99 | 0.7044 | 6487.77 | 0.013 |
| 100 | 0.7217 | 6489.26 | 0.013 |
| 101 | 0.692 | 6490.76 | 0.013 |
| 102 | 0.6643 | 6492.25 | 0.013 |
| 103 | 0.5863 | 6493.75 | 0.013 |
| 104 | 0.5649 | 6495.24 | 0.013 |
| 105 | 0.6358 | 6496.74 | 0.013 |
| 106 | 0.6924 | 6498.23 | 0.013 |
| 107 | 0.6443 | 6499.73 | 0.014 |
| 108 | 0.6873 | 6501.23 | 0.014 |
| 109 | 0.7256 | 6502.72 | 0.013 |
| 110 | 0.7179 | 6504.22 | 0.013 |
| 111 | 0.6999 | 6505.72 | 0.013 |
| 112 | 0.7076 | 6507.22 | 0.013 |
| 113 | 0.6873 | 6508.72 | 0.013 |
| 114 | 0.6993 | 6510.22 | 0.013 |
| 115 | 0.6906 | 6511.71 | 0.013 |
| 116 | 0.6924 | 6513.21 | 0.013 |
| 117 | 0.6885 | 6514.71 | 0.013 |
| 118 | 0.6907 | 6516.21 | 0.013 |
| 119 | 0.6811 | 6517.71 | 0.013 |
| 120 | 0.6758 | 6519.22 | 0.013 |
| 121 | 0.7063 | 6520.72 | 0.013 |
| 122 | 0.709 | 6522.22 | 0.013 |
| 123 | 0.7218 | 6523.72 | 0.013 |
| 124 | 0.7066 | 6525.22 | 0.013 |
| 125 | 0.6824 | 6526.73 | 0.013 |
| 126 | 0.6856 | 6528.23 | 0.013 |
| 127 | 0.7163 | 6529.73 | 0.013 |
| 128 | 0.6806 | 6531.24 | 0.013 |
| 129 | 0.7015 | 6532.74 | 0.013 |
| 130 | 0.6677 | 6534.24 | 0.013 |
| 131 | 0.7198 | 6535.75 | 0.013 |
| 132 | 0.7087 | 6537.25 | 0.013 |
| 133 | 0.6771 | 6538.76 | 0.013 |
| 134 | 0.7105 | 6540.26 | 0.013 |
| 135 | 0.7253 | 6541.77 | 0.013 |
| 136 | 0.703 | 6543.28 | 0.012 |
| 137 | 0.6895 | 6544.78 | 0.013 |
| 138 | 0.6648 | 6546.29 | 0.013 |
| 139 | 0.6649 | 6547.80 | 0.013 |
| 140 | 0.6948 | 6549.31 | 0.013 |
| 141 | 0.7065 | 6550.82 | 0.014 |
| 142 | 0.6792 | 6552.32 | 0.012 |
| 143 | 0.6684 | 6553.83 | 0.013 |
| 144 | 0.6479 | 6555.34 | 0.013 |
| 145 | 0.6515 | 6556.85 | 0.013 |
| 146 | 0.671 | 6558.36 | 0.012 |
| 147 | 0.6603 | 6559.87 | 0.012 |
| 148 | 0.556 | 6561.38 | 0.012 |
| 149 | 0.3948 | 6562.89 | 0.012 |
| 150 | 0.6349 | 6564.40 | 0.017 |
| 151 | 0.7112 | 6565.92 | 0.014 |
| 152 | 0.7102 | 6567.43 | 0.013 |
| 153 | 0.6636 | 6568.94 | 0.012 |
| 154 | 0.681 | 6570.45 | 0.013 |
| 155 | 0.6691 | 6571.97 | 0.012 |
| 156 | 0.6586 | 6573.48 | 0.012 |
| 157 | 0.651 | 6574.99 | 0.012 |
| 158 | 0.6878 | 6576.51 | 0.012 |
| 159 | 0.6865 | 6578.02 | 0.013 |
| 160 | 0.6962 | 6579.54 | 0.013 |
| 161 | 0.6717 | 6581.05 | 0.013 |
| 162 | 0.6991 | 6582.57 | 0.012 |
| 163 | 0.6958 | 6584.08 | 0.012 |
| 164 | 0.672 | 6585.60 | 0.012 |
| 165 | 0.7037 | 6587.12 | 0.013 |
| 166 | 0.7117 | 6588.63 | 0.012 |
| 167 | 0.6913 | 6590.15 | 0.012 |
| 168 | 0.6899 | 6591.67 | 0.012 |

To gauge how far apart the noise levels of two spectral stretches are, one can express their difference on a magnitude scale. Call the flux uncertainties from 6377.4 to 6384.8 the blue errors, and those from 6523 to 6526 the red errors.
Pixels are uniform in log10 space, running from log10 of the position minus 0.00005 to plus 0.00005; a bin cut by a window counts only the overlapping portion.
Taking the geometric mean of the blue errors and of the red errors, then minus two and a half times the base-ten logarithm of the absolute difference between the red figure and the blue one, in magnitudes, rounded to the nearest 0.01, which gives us 9.28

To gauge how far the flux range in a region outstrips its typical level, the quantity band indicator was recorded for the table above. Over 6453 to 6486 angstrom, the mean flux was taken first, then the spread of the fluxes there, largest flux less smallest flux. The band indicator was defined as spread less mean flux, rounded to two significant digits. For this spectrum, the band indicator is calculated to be -0.58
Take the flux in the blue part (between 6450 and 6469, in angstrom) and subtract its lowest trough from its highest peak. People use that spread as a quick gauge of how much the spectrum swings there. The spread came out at 0.10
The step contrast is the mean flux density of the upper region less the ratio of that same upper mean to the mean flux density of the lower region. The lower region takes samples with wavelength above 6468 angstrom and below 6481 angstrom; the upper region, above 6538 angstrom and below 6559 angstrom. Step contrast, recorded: -0.307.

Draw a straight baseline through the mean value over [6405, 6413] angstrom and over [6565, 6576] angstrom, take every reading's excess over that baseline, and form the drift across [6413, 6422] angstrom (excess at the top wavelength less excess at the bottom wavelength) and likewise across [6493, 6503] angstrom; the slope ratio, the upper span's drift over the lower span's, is -2.4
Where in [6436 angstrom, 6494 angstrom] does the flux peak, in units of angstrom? 6444.59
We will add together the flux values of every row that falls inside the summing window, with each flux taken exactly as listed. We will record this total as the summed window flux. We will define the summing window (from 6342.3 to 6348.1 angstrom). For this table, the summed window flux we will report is 2.76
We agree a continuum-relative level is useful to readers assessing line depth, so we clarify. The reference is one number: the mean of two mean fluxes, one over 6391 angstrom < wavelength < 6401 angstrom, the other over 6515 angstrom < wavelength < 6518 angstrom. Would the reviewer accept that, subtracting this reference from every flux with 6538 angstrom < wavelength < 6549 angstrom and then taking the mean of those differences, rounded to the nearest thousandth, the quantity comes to 0.013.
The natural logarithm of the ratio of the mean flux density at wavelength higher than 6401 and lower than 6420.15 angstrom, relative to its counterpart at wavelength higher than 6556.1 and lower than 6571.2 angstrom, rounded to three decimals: 0.072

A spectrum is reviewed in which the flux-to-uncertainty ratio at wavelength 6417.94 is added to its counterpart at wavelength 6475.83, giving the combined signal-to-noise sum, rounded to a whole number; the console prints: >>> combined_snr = 106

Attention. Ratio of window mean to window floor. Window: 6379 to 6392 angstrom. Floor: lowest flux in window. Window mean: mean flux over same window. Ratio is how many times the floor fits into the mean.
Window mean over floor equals 1.04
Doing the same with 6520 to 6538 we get 1.05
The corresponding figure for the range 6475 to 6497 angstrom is 1.19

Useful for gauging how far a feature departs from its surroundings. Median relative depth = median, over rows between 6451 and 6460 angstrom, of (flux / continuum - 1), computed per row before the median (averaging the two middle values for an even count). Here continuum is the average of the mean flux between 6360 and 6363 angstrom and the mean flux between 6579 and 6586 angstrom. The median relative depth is 0.021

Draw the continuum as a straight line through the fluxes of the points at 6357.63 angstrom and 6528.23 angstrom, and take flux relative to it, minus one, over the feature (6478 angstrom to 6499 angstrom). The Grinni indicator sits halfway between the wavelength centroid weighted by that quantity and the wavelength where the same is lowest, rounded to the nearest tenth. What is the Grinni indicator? 6494.0 angstrom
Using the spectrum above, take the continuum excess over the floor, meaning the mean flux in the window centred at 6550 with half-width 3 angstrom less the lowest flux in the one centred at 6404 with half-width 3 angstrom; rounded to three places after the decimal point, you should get 0.020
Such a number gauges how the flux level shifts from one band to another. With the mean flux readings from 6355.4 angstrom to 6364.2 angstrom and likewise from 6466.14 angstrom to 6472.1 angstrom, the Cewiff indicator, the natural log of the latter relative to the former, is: 0.01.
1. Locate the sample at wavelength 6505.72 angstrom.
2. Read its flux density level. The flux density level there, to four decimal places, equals 0.6999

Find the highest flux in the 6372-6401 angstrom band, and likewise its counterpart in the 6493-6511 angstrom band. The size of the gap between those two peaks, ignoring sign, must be 0.029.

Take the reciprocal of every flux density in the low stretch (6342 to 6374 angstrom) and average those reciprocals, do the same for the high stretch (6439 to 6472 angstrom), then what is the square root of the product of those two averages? 1.45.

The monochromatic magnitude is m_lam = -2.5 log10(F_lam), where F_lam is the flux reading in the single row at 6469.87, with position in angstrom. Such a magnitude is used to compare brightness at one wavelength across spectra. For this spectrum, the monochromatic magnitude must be 0.397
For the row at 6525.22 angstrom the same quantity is 0.377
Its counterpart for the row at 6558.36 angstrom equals 0.433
